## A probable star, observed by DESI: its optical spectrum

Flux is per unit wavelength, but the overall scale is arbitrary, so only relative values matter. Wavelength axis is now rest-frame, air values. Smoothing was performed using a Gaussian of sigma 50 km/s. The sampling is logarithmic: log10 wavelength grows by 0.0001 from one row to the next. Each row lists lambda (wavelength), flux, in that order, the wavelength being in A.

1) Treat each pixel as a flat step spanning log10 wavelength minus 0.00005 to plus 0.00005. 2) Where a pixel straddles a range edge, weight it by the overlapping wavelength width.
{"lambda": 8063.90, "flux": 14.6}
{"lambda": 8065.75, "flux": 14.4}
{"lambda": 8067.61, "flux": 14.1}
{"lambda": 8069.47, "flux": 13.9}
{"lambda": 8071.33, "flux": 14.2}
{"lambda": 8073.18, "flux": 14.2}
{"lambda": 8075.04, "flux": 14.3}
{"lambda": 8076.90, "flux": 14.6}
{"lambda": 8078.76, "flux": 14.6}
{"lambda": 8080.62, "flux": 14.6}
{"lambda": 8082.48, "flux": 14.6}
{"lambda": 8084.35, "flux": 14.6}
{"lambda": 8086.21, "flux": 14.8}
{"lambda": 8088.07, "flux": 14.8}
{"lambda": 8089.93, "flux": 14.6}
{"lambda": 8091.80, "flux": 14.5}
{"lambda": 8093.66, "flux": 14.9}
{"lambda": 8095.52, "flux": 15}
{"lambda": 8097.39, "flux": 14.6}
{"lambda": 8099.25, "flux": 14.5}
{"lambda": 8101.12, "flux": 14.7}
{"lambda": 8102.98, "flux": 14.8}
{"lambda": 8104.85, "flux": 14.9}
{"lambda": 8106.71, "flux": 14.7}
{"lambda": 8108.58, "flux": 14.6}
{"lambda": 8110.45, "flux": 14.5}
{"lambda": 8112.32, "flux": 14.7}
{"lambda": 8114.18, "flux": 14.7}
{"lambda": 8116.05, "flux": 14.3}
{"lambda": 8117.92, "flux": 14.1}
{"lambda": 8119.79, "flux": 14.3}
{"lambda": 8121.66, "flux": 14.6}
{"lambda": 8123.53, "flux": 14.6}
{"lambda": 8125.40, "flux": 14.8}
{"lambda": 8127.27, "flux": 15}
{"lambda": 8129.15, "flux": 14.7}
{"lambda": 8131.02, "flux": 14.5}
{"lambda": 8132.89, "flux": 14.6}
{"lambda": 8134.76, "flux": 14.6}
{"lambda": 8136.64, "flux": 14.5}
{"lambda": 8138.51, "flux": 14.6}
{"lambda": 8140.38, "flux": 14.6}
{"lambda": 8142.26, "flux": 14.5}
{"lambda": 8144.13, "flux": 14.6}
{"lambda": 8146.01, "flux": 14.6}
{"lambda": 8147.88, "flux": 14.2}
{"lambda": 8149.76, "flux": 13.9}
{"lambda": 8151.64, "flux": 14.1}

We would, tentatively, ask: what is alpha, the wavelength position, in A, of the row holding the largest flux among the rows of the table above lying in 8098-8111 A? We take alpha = 8104.85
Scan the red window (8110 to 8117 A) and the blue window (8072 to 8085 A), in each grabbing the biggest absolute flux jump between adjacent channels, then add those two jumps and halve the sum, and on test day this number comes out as 0.350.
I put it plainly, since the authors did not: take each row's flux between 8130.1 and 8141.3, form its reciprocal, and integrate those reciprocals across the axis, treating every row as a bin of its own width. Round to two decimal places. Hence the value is 0.77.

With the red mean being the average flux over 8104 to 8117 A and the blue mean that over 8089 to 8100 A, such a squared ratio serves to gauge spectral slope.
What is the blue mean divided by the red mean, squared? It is 1.008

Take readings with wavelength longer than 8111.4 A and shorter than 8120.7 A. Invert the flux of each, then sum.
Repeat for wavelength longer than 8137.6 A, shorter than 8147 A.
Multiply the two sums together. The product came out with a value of 0.119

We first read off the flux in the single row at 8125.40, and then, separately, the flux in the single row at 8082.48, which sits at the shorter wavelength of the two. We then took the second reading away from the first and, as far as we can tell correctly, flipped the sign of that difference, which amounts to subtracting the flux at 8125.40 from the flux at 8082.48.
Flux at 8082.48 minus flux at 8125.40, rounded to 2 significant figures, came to -0.20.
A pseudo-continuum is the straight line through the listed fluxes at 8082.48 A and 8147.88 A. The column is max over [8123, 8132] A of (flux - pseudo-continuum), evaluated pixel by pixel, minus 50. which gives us -49.3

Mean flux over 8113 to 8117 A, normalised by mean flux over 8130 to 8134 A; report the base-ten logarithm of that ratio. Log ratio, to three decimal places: -0.001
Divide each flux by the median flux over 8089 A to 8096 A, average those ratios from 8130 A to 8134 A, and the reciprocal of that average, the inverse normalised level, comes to 1.01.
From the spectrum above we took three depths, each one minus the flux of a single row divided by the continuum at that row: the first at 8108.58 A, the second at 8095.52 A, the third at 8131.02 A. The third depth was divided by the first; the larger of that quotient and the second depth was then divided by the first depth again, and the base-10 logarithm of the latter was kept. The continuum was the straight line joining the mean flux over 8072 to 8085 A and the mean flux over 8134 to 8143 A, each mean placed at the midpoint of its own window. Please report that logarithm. 0.8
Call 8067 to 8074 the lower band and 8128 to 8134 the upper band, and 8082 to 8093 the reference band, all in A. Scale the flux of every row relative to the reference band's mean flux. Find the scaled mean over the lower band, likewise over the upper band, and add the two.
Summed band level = 1.96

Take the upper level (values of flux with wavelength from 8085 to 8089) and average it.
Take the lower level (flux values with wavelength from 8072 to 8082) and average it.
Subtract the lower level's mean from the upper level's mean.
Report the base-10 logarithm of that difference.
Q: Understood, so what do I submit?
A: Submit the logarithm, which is -0.5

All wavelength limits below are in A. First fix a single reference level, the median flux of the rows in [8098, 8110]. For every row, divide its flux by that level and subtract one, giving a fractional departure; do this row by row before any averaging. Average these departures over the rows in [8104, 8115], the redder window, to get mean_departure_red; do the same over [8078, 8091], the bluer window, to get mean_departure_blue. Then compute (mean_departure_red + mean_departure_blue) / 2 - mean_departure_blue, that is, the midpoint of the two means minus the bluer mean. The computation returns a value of 0.001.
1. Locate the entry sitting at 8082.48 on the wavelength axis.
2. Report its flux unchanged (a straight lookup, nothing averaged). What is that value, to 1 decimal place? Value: 14.6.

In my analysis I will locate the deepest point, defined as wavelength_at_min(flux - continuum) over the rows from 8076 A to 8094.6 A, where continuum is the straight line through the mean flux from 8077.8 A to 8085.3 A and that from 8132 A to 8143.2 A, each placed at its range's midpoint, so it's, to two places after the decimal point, 8091.80 A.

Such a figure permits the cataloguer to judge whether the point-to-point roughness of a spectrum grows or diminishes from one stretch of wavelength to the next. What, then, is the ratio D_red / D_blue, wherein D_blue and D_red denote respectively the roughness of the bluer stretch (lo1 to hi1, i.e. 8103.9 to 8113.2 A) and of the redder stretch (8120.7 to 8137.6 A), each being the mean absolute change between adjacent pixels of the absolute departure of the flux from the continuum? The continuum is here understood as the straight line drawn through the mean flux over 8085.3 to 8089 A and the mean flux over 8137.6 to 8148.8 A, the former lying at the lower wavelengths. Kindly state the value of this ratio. 0.75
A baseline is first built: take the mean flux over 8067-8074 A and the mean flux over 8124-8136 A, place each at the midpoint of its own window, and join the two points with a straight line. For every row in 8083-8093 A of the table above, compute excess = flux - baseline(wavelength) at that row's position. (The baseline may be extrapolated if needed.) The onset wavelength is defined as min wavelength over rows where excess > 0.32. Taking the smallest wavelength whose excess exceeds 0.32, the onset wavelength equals 8084.35 A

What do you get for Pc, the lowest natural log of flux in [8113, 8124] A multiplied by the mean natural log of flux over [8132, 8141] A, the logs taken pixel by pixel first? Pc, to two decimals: 7.09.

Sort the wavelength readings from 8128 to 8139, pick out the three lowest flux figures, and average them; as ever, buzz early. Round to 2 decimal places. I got 14.53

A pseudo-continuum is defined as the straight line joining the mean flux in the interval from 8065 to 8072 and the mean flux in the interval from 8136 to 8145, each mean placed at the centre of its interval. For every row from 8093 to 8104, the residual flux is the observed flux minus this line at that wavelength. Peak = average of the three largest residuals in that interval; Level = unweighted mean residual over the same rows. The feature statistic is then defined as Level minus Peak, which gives -0.16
